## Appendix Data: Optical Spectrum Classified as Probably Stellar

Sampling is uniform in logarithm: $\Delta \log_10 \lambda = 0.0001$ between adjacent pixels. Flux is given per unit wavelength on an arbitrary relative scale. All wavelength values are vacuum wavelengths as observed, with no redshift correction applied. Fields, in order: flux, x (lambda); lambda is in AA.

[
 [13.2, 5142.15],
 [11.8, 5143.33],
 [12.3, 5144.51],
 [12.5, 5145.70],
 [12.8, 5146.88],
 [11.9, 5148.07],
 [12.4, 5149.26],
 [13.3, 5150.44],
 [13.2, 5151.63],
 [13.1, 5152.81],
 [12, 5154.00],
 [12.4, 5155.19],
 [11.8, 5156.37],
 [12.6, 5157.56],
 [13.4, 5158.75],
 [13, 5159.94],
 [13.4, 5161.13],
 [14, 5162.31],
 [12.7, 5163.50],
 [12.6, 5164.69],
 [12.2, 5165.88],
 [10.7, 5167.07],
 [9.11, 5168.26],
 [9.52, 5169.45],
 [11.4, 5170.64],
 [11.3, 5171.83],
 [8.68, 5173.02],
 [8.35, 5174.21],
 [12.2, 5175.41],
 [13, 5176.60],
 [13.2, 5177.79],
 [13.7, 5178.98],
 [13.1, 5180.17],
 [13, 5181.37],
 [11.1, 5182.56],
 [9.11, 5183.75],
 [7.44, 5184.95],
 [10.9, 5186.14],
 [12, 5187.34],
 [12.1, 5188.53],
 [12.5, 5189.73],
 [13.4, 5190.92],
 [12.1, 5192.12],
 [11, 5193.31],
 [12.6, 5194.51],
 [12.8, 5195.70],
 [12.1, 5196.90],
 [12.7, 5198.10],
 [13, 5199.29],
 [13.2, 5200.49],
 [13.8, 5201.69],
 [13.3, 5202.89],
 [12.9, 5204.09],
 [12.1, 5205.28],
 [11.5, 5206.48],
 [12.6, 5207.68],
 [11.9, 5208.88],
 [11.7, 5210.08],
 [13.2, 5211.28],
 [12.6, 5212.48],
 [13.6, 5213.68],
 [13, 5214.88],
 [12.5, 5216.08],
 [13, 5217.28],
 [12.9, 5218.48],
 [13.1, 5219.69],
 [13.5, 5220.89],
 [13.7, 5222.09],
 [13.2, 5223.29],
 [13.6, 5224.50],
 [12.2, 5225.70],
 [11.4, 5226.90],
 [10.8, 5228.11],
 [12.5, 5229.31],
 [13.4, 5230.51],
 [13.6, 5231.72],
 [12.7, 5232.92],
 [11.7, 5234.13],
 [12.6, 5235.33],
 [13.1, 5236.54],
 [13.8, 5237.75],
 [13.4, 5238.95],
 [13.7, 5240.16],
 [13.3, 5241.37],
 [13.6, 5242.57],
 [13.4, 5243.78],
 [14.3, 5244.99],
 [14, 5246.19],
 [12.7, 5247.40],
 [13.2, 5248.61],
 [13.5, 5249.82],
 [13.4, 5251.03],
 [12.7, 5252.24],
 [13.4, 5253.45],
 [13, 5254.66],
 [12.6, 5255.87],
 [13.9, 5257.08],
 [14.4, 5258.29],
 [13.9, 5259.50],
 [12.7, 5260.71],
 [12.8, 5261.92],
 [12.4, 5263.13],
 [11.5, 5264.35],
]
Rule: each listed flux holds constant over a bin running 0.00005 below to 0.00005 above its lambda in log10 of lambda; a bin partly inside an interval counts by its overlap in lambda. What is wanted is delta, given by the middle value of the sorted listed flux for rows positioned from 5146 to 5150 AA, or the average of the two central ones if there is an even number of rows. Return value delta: 12.4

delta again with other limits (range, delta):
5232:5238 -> 12.7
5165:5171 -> 10.7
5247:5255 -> 13.2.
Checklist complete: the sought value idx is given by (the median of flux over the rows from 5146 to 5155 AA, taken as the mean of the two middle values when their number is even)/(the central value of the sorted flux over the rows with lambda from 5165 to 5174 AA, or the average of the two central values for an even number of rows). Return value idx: 1.20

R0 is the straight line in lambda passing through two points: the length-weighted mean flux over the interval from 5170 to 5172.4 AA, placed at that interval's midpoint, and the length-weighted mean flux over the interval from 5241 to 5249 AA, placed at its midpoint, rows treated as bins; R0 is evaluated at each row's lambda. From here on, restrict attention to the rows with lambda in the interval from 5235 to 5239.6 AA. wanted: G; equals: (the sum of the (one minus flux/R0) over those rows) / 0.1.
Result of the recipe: 0.2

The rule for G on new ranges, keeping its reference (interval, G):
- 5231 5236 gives 1.6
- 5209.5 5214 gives -0.8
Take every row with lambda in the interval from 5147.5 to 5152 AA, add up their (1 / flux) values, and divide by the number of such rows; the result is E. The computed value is 0.079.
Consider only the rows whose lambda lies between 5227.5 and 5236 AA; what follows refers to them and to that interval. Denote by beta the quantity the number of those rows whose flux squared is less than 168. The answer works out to 5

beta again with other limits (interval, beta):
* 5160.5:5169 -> 5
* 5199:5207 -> 3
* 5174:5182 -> 2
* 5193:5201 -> 5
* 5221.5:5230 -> 4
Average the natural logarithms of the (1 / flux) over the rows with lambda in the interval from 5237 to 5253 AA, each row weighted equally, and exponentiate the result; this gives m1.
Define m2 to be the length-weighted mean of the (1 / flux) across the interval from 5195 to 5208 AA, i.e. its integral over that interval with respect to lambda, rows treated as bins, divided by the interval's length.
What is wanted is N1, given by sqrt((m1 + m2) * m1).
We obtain 0.107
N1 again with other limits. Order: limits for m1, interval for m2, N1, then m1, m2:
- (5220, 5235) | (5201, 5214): 0.112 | 0.079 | 0.079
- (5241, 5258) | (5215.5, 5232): 0.107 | 0.075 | 0.078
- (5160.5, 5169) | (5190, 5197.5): 0.117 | 0.083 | 0.081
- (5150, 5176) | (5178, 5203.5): 0.120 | 0.085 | 0.084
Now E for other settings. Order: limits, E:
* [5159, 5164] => 0.075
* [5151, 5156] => 0.079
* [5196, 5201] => 0.079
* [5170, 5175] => 0.103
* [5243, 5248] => 0.074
